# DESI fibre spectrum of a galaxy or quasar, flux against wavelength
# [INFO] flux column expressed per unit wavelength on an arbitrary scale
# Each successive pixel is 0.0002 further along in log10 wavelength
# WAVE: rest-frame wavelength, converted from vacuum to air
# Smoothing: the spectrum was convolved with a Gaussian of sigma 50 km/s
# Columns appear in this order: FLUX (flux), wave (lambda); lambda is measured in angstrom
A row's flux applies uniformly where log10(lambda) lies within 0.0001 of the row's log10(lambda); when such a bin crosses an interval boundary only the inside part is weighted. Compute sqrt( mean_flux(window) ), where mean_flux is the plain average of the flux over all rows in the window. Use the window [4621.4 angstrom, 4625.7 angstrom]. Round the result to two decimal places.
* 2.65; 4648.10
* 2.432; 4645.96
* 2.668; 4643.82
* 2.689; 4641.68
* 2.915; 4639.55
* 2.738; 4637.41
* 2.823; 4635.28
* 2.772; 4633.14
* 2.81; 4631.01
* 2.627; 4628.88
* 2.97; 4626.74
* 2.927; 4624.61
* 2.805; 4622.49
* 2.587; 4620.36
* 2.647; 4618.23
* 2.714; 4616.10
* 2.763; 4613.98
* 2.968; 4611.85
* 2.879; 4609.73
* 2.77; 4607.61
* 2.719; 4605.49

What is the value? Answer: 1.69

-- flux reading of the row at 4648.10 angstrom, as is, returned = 2.65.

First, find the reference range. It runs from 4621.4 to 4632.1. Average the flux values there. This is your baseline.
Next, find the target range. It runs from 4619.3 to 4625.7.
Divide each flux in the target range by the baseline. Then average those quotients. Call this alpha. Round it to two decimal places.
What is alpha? 0.98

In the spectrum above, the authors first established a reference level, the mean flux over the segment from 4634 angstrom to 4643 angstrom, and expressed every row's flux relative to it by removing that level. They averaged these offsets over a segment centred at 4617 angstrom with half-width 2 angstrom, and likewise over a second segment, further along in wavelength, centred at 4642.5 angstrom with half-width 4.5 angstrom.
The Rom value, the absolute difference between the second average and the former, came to 0.00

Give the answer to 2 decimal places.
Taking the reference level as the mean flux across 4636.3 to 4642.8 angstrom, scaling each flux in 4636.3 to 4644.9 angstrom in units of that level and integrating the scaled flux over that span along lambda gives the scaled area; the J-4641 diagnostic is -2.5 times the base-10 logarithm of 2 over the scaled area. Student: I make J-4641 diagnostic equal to 1.57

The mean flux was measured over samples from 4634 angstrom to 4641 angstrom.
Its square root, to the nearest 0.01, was 1.68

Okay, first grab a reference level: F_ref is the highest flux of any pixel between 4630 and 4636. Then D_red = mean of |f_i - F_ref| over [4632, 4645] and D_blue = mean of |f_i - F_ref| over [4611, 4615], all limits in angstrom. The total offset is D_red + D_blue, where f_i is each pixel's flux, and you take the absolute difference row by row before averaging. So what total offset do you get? 0.189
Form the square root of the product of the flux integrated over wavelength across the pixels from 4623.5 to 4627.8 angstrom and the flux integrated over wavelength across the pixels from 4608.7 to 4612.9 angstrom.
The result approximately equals 12.49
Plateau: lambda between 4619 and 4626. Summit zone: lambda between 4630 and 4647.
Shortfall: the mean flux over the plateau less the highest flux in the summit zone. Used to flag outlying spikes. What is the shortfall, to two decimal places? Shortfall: -0.14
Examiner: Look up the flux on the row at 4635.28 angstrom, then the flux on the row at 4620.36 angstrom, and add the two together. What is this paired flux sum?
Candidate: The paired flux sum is 5.41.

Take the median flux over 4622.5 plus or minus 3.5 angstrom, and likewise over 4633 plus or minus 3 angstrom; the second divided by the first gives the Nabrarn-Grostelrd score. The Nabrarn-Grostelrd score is 1.00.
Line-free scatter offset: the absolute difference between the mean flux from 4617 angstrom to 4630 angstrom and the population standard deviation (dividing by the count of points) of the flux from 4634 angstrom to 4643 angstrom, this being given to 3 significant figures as 2.67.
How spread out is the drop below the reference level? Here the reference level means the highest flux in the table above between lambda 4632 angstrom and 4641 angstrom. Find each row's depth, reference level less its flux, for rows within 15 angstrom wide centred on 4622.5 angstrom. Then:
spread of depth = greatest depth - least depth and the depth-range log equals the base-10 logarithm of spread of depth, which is -0.4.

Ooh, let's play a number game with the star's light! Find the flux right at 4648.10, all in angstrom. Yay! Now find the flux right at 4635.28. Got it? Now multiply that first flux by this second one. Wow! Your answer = 7.48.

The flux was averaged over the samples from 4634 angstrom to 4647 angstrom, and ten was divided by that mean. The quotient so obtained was 3.69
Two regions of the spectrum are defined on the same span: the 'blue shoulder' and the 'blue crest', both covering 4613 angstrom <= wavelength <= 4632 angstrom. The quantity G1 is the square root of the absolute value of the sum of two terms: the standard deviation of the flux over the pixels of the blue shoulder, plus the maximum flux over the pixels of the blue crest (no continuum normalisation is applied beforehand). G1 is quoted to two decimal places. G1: 1.76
